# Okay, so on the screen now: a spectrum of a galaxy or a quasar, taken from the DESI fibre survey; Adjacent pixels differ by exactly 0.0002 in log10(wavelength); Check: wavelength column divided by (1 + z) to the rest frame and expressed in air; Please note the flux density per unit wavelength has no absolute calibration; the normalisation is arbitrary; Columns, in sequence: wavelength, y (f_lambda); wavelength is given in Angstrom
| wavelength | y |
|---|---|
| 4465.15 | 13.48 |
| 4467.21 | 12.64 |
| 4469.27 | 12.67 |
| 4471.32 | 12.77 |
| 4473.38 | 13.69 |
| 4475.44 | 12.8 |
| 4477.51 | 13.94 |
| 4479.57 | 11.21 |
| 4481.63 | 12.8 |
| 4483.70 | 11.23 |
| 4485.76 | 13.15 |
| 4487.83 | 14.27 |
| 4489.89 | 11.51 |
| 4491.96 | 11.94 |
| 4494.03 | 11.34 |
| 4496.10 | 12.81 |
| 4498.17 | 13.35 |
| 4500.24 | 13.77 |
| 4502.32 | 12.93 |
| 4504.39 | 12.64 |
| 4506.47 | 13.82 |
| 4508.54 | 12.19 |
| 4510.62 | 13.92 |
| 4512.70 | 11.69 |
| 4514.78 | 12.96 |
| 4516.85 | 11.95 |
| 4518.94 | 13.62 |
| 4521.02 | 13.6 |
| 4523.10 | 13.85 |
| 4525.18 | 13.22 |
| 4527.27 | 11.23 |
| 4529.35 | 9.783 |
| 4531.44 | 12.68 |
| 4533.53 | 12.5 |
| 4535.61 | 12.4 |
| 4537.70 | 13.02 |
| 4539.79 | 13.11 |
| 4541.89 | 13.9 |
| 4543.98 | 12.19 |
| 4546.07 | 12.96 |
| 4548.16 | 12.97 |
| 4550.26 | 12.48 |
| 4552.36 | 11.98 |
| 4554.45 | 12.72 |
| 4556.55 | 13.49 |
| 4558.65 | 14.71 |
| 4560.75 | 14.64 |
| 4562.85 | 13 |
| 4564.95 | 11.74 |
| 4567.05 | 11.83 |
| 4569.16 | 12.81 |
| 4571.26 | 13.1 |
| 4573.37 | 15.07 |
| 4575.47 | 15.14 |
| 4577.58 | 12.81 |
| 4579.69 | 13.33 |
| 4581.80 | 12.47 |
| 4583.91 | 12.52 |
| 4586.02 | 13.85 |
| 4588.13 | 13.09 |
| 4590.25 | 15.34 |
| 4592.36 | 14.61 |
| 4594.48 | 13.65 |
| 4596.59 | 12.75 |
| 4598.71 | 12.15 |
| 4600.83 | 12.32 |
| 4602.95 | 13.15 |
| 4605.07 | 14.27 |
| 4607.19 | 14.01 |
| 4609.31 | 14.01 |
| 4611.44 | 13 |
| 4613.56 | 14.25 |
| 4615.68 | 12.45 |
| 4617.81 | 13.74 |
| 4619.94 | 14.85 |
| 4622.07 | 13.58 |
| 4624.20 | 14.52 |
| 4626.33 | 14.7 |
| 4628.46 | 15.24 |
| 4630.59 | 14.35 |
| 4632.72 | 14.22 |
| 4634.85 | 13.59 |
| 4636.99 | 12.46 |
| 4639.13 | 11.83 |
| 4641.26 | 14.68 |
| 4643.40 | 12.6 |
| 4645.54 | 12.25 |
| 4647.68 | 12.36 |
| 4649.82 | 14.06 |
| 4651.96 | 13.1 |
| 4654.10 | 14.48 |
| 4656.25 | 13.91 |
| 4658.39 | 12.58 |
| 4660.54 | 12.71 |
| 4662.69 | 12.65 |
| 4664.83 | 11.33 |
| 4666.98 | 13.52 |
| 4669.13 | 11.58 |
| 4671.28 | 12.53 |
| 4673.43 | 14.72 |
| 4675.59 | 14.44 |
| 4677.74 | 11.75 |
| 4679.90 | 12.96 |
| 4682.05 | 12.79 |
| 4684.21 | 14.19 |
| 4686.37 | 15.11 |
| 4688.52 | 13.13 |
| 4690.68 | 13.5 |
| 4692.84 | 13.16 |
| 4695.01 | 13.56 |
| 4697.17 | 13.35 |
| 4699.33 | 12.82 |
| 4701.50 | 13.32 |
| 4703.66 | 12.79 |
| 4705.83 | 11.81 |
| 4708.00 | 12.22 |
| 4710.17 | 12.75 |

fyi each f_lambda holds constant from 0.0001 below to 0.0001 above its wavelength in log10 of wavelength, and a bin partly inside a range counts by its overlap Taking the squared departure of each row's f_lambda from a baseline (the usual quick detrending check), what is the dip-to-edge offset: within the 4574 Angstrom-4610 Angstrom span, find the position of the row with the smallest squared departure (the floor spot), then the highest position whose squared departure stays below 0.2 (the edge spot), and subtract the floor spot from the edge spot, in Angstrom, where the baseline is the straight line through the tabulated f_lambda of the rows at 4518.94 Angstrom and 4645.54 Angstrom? 6.4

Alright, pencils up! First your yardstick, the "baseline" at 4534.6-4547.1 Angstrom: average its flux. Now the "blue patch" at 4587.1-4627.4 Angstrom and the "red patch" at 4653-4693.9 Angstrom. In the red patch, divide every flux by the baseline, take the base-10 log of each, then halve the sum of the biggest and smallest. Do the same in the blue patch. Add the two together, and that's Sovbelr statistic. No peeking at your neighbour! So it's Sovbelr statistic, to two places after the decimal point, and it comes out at 0.03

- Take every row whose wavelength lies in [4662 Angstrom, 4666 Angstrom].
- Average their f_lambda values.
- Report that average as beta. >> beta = 12.0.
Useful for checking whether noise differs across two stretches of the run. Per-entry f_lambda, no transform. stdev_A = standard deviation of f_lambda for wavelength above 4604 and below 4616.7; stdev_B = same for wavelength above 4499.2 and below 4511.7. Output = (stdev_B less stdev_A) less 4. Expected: -4.0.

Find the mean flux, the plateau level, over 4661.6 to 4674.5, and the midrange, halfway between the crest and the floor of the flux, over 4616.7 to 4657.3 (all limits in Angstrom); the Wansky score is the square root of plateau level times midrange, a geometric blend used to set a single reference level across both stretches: 13.12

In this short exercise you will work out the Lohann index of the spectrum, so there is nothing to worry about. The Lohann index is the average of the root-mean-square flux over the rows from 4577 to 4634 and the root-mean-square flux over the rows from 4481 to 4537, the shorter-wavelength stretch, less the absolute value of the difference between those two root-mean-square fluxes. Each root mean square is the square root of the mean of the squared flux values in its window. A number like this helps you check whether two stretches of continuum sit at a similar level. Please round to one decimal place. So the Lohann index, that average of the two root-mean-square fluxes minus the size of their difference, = 12.2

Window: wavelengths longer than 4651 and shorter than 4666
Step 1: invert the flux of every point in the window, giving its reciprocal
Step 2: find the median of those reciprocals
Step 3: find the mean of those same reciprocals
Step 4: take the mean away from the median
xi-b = 0.0011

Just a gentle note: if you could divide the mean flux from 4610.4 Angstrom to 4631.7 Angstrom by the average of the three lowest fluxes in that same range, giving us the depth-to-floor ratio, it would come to 1.08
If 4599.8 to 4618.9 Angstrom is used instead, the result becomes 1.07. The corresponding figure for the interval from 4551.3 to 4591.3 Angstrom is 1.13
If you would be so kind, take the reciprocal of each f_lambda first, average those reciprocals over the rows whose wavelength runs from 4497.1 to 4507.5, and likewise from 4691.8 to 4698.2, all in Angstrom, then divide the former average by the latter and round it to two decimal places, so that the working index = 1.01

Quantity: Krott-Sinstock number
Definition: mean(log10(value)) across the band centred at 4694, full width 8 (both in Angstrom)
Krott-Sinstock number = 1.13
